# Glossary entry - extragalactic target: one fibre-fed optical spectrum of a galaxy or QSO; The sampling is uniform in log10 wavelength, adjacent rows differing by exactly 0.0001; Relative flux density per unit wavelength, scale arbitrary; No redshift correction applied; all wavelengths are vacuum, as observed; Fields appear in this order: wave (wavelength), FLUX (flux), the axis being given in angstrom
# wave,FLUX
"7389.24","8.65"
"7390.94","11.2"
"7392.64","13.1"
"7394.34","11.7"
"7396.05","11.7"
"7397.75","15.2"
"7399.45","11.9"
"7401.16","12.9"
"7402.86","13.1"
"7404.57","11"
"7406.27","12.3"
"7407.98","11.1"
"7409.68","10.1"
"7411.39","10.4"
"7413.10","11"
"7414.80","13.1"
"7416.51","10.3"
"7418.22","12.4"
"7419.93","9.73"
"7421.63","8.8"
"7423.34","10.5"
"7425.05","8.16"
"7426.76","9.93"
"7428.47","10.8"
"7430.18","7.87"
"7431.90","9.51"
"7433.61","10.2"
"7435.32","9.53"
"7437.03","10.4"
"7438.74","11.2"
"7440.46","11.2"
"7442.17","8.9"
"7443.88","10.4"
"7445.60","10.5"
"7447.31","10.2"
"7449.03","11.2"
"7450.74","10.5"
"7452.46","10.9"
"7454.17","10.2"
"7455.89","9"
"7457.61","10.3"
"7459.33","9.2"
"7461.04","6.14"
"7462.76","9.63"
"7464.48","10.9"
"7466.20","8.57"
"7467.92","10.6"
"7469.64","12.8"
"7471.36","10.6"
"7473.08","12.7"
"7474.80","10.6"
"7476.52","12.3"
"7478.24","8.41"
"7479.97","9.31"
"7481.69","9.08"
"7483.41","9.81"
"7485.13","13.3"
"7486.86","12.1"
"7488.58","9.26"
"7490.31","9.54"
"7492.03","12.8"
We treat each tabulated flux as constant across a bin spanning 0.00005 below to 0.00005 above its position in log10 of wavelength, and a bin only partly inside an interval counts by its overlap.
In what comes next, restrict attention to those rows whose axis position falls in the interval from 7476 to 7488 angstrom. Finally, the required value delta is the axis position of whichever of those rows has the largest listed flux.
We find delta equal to 7485.13 angstrom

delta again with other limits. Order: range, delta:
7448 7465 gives 7449.03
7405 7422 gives 7414.80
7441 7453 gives 7449.03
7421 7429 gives 7428.47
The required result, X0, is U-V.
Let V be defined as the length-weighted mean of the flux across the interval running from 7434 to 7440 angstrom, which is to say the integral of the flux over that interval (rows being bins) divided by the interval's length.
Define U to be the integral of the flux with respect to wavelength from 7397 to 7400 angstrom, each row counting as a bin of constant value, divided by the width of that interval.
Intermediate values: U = 13.7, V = 10.4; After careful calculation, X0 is 3.3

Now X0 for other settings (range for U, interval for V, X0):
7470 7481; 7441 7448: 0.7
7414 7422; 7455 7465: 1.8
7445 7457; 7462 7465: 0.1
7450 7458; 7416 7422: -0.3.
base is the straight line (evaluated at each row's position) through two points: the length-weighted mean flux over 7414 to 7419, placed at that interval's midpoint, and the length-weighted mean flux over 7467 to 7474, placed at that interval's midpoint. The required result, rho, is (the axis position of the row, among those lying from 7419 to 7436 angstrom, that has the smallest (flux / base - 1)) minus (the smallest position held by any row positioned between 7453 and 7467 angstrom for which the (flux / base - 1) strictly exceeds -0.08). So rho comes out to -34.3 angstrom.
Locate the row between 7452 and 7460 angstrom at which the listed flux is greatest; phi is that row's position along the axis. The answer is 7452.46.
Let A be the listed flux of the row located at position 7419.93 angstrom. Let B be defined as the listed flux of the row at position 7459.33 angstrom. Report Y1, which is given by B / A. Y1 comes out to 0.95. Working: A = 9.73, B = 9.2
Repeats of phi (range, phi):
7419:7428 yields 7423.34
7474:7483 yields 7476.52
